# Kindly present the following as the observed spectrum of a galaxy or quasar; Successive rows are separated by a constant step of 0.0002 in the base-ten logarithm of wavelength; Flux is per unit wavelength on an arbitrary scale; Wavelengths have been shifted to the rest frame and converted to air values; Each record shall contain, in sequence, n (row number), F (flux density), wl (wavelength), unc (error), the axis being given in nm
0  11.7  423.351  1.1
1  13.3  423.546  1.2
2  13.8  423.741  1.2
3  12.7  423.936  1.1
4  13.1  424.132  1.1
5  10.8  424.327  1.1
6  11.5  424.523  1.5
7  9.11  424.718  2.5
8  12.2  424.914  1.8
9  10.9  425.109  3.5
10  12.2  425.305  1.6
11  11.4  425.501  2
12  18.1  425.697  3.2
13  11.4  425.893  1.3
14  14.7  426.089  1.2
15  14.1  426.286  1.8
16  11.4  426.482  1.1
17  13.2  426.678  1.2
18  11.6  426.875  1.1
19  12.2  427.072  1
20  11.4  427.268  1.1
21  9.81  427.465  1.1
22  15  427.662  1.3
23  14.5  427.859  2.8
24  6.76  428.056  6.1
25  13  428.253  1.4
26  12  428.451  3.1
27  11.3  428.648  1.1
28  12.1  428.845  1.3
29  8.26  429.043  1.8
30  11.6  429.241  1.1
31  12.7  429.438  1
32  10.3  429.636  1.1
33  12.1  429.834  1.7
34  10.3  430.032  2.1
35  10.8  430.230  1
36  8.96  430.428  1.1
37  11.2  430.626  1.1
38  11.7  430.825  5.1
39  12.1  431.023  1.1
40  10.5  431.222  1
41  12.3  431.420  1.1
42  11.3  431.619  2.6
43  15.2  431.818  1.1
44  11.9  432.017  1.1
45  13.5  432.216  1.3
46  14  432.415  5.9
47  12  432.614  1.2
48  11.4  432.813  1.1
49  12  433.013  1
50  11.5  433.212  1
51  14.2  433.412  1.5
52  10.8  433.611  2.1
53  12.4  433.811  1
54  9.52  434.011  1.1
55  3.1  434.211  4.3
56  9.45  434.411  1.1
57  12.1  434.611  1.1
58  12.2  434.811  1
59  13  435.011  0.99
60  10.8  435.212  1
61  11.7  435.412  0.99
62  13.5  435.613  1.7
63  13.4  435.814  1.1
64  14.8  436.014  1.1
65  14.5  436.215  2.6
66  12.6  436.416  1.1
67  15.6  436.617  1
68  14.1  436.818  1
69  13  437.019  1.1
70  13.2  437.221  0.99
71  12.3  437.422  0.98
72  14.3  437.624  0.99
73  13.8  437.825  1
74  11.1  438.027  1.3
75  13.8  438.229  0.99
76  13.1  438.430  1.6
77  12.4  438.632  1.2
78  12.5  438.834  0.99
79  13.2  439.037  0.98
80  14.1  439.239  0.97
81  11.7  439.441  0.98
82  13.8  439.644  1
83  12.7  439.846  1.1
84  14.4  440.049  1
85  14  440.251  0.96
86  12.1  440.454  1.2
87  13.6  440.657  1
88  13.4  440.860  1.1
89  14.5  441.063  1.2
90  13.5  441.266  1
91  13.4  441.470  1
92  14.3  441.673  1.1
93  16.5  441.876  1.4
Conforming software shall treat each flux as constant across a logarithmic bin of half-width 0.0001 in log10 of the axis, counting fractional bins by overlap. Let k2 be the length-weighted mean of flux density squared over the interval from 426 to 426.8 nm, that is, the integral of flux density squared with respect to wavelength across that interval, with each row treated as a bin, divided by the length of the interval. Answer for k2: 178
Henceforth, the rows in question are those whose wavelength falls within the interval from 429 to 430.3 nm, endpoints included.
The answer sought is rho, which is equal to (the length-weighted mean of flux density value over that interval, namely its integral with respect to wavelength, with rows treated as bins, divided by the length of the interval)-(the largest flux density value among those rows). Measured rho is -1.7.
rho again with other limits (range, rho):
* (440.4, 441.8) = -0.9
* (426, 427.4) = -2.1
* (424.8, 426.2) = -5.2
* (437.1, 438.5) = -1.2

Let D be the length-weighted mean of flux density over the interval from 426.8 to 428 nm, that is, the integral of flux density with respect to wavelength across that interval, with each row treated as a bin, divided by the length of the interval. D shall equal 12.2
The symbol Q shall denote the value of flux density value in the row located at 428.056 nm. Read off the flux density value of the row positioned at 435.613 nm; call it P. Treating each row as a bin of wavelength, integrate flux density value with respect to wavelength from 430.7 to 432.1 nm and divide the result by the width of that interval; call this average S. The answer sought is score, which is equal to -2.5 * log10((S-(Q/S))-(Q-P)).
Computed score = -3.16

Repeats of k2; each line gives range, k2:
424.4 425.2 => 121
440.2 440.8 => 174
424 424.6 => 141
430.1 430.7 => 107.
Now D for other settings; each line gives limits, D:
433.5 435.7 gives 10.8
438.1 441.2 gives 13.3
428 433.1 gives 11.6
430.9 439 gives 12.4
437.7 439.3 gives 13.0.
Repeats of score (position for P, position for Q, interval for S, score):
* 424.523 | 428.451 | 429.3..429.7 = -2.51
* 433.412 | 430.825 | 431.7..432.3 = -2.95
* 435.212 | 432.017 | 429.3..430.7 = -2.35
